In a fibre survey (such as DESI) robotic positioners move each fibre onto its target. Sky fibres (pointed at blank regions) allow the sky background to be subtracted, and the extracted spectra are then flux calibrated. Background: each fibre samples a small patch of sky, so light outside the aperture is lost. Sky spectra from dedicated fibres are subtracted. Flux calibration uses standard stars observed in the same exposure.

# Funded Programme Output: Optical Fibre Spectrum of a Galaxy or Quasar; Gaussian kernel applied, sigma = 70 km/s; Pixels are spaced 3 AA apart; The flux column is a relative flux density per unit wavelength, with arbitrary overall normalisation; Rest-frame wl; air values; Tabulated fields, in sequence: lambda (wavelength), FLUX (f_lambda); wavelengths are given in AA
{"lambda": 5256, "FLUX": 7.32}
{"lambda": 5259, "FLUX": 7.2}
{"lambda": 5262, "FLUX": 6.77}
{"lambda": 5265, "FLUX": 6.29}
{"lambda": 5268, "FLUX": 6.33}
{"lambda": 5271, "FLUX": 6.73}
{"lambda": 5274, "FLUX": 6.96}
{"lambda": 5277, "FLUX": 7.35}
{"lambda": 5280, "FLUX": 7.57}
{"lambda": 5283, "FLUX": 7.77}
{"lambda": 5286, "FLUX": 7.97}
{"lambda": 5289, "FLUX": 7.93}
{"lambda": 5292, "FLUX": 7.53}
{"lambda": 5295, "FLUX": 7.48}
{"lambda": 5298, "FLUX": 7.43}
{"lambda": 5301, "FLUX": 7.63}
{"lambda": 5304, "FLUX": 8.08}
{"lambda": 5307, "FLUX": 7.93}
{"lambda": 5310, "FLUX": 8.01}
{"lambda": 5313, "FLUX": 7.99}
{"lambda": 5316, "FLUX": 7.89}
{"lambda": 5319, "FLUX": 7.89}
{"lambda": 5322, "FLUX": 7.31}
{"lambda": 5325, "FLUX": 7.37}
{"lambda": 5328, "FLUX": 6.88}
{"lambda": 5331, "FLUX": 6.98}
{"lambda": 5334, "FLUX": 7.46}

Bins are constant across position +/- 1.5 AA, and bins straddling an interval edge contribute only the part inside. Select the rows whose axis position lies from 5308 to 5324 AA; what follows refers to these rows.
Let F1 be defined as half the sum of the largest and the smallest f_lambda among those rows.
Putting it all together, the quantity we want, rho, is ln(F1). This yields 2.04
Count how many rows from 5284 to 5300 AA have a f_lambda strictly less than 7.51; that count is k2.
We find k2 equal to 2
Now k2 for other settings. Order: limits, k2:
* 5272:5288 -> 2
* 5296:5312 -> 1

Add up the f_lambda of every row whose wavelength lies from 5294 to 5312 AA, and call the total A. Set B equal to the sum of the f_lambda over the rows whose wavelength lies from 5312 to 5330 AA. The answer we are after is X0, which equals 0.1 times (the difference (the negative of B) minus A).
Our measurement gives -9.2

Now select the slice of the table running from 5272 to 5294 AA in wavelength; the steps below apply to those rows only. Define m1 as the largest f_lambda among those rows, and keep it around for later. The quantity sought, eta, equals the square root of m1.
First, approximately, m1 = 7.97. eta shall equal 2.82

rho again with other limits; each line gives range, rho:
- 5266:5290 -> 1.97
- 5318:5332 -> 2.00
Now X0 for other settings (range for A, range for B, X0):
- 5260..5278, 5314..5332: -8.5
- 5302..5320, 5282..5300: -9.4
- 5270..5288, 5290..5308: -9.0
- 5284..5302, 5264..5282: -8.7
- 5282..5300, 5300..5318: -9.4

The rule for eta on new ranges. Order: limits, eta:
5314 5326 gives 2.81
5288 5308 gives 2.84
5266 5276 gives 2.64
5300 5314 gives 2.84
